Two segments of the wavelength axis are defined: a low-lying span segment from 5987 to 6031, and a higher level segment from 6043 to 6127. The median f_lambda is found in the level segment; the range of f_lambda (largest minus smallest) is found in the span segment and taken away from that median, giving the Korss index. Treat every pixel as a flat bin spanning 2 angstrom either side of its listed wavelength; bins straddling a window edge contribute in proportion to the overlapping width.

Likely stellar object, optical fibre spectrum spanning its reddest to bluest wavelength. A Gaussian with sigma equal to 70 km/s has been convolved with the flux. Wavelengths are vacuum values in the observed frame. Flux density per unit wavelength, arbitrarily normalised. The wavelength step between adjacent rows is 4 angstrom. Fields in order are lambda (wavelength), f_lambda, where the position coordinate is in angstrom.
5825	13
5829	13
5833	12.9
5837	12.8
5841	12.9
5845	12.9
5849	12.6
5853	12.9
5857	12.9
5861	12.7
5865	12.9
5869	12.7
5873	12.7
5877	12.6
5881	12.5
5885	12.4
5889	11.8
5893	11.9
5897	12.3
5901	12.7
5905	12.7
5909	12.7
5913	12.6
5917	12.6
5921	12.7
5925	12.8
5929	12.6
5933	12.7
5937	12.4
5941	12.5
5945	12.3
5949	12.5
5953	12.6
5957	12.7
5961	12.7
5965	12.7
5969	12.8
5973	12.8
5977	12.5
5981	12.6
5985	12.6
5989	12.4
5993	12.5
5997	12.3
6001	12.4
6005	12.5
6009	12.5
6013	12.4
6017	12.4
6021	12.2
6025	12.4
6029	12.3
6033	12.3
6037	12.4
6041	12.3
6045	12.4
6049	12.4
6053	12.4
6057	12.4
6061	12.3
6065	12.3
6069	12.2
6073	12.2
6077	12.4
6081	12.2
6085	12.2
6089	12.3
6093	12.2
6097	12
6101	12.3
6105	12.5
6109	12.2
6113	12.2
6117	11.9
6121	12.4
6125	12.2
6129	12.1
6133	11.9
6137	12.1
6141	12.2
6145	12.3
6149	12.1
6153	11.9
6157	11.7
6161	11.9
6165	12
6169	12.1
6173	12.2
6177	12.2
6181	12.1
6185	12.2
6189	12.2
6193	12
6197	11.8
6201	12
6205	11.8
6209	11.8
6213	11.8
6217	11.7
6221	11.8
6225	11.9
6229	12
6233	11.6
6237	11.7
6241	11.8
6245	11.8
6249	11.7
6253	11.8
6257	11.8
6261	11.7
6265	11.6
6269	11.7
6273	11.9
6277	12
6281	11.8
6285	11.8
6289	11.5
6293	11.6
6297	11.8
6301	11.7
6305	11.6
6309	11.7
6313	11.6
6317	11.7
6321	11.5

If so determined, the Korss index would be 12.00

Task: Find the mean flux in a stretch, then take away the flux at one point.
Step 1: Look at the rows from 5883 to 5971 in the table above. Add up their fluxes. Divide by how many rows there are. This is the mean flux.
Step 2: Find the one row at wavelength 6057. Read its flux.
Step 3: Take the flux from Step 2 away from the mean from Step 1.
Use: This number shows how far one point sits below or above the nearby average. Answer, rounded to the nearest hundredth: 0.13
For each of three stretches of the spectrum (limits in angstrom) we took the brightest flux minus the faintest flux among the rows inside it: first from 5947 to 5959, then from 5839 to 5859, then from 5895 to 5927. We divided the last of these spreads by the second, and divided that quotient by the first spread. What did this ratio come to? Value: 8.3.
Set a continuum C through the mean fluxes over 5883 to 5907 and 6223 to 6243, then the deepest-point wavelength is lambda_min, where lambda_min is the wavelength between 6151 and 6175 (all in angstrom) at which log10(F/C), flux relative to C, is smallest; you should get 6157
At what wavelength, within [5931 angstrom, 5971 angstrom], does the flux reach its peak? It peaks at 5969 angstrom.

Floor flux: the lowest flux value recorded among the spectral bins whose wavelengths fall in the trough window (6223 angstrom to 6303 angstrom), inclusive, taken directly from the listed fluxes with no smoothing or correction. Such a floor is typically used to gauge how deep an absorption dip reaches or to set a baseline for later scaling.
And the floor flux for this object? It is 11.5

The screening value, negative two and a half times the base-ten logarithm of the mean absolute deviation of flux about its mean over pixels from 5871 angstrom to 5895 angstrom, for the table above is 1.3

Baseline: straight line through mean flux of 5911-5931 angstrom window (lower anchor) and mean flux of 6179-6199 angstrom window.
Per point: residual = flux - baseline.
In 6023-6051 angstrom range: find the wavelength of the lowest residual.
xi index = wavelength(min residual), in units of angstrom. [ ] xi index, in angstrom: 6029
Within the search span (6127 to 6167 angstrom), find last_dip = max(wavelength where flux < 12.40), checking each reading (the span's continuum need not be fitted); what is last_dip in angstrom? 6165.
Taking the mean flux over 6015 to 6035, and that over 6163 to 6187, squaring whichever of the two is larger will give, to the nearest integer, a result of 152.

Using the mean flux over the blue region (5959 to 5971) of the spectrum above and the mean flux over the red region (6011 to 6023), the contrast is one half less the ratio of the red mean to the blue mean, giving -0.469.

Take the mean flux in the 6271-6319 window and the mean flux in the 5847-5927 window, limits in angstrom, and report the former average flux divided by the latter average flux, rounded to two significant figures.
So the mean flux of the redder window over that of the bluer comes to 0.93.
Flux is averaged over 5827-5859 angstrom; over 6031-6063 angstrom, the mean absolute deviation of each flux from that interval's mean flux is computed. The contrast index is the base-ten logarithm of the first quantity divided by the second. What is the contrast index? 2.44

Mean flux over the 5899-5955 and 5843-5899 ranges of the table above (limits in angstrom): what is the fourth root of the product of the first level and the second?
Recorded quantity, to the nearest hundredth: 3.55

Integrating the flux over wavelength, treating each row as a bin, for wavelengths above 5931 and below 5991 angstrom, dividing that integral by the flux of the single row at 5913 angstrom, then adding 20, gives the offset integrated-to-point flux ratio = 80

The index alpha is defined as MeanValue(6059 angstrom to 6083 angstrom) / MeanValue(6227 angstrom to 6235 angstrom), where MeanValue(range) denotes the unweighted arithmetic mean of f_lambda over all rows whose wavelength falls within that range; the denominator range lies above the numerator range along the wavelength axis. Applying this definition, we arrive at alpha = 1.04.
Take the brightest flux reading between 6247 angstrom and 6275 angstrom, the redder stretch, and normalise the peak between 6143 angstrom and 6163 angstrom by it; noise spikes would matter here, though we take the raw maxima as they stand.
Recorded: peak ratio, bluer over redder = 1.03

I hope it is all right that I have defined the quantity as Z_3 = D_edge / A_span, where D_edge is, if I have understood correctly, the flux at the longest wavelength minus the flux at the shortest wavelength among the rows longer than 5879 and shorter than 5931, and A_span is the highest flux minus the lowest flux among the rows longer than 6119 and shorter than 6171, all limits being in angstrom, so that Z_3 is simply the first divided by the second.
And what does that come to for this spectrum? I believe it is 0.1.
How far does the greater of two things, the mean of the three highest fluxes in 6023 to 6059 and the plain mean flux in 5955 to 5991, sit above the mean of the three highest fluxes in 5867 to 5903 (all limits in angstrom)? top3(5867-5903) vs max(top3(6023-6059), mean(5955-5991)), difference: -0.056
